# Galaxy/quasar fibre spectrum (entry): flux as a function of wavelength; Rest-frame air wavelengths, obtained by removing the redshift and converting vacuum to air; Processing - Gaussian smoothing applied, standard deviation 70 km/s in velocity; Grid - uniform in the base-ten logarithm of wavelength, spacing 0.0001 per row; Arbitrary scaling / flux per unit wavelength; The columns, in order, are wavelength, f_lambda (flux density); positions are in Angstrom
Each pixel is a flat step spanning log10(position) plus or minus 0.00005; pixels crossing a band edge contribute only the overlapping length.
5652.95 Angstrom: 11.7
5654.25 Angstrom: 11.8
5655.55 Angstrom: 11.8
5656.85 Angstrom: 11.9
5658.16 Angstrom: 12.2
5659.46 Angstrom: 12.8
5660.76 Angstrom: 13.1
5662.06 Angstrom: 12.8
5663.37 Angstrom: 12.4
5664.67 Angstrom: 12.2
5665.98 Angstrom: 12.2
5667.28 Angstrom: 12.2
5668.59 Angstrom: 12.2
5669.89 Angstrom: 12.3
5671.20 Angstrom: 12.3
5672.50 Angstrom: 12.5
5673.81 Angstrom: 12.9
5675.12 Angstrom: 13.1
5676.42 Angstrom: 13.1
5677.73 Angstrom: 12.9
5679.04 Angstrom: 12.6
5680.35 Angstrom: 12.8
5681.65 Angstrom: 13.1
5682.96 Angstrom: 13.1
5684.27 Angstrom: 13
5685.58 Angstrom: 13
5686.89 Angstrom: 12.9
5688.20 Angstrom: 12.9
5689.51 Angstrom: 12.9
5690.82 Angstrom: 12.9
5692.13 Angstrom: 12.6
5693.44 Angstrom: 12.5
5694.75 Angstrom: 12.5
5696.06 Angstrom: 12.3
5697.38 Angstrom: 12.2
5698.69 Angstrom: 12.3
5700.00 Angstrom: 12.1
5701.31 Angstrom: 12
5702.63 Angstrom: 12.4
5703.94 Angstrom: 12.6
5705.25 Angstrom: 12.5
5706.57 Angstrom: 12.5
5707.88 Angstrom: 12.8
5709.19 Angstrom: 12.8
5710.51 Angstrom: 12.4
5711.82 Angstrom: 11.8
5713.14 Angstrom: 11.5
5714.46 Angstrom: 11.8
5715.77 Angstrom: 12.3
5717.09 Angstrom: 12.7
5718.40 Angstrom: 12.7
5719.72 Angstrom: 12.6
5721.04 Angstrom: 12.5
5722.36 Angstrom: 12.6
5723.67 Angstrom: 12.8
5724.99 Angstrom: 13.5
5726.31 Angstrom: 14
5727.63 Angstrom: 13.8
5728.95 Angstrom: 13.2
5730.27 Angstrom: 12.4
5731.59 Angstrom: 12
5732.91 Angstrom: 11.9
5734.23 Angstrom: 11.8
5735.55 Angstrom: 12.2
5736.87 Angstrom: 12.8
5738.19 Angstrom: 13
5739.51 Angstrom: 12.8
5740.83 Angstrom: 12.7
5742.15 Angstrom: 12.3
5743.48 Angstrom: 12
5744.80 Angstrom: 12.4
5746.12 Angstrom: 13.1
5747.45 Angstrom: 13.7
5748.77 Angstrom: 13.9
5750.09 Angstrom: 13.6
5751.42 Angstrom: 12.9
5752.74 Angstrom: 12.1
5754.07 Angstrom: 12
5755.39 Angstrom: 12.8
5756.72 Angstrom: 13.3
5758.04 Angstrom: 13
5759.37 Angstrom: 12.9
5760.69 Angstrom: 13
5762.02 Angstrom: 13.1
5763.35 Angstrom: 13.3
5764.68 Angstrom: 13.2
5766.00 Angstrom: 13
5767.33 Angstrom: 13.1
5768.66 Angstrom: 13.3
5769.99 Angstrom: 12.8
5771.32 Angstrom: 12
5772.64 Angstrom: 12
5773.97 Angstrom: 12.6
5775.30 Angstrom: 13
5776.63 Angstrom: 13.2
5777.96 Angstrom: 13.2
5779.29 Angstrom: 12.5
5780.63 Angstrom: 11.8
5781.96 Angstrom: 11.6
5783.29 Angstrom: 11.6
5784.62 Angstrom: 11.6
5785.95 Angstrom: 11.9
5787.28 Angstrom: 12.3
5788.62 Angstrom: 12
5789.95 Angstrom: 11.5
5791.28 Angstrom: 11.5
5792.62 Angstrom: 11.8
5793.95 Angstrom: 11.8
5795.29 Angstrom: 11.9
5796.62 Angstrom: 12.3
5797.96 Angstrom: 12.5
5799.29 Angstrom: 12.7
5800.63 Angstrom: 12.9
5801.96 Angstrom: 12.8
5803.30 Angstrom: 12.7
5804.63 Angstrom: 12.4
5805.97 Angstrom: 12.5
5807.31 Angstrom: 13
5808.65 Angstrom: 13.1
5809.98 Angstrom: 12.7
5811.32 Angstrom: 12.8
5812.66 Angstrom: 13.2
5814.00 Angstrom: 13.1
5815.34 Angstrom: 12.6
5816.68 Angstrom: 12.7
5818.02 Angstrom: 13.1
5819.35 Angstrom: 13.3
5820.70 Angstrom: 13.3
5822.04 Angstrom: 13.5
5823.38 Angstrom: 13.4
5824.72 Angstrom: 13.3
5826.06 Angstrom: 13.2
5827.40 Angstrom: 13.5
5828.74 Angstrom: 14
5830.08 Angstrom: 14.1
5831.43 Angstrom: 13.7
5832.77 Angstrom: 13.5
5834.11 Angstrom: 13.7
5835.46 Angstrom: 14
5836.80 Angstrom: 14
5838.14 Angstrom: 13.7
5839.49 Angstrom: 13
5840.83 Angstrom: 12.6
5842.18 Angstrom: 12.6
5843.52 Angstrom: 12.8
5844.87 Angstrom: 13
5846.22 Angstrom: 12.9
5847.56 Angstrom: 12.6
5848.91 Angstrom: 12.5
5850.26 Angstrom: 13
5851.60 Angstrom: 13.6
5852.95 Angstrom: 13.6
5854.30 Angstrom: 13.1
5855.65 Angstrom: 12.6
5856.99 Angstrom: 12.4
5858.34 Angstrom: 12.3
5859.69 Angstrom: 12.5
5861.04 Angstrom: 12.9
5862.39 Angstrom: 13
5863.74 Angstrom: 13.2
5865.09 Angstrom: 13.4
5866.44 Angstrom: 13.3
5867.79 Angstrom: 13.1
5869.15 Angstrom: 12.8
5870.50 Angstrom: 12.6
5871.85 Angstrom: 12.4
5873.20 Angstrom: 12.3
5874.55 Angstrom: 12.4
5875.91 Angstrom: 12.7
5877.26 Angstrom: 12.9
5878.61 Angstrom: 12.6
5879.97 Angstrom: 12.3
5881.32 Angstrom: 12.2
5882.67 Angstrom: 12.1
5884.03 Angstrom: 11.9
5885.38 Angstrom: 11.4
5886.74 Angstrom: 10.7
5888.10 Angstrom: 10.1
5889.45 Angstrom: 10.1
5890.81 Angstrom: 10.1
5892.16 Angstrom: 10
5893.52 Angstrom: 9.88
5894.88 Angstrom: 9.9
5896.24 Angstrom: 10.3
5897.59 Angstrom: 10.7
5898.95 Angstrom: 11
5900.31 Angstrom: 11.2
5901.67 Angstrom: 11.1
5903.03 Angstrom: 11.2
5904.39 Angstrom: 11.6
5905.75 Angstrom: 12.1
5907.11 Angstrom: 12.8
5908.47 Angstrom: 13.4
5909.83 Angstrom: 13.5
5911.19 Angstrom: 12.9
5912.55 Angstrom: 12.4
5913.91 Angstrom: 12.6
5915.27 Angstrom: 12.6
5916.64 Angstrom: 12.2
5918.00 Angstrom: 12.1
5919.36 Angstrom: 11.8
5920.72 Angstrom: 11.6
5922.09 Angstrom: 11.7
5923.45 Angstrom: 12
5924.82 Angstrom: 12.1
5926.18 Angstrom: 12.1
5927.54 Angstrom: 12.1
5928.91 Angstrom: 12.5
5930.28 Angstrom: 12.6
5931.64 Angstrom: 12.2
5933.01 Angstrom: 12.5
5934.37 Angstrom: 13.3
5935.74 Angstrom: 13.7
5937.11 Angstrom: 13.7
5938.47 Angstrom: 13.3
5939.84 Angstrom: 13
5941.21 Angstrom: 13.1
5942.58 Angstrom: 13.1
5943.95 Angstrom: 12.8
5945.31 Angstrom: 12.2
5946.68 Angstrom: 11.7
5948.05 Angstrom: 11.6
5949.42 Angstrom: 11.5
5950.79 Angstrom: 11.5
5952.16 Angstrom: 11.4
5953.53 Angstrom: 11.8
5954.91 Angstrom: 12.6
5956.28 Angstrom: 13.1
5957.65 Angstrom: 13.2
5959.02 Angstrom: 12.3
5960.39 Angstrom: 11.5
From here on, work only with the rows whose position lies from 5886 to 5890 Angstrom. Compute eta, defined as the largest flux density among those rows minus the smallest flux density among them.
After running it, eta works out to 0.6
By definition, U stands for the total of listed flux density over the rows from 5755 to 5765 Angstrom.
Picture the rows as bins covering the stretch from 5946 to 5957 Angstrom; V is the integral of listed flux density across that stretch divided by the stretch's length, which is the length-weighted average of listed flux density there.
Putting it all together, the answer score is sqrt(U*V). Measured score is 35.3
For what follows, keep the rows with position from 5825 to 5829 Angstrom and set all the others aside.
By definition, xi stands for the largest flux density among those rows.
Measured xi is 14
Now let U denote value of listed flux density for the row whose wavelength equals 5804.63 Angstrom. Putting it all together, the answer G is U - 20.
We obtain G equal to -7.6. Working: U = 12.4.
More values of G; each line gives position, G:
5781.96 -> -8.4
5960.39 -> -8.5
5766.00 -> -7.0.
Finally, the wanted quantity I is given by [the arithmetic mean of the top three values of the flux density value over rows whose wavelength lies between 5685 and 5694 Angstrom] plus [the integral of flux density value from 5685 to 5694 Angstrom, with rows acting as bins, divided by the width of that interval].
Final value 25.7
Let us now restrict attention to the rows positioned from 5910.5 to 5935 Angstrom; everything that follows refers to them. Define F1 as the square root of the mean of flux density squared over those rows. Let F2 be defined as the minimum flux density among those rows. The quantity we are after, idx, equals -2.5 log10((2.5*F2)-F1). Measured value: -3.06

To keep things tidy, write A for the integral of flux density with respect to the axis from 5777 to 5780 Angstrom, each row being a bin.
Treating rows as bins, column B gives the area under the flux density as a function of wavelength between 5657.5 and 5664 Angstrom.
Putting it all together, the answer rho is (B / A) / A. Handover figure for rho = 0.06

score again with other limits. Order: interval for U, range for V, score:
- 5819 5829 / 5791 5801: 36.2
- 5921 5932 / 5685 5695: 35.3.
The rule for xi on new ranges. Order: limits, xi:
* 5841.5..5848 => 13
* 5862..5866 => 13.4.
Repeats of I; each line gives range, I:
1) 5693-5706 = 24.9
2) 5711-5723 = 24.9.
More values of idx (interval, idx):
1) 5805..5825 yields -3.15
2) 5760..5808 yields -3.03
